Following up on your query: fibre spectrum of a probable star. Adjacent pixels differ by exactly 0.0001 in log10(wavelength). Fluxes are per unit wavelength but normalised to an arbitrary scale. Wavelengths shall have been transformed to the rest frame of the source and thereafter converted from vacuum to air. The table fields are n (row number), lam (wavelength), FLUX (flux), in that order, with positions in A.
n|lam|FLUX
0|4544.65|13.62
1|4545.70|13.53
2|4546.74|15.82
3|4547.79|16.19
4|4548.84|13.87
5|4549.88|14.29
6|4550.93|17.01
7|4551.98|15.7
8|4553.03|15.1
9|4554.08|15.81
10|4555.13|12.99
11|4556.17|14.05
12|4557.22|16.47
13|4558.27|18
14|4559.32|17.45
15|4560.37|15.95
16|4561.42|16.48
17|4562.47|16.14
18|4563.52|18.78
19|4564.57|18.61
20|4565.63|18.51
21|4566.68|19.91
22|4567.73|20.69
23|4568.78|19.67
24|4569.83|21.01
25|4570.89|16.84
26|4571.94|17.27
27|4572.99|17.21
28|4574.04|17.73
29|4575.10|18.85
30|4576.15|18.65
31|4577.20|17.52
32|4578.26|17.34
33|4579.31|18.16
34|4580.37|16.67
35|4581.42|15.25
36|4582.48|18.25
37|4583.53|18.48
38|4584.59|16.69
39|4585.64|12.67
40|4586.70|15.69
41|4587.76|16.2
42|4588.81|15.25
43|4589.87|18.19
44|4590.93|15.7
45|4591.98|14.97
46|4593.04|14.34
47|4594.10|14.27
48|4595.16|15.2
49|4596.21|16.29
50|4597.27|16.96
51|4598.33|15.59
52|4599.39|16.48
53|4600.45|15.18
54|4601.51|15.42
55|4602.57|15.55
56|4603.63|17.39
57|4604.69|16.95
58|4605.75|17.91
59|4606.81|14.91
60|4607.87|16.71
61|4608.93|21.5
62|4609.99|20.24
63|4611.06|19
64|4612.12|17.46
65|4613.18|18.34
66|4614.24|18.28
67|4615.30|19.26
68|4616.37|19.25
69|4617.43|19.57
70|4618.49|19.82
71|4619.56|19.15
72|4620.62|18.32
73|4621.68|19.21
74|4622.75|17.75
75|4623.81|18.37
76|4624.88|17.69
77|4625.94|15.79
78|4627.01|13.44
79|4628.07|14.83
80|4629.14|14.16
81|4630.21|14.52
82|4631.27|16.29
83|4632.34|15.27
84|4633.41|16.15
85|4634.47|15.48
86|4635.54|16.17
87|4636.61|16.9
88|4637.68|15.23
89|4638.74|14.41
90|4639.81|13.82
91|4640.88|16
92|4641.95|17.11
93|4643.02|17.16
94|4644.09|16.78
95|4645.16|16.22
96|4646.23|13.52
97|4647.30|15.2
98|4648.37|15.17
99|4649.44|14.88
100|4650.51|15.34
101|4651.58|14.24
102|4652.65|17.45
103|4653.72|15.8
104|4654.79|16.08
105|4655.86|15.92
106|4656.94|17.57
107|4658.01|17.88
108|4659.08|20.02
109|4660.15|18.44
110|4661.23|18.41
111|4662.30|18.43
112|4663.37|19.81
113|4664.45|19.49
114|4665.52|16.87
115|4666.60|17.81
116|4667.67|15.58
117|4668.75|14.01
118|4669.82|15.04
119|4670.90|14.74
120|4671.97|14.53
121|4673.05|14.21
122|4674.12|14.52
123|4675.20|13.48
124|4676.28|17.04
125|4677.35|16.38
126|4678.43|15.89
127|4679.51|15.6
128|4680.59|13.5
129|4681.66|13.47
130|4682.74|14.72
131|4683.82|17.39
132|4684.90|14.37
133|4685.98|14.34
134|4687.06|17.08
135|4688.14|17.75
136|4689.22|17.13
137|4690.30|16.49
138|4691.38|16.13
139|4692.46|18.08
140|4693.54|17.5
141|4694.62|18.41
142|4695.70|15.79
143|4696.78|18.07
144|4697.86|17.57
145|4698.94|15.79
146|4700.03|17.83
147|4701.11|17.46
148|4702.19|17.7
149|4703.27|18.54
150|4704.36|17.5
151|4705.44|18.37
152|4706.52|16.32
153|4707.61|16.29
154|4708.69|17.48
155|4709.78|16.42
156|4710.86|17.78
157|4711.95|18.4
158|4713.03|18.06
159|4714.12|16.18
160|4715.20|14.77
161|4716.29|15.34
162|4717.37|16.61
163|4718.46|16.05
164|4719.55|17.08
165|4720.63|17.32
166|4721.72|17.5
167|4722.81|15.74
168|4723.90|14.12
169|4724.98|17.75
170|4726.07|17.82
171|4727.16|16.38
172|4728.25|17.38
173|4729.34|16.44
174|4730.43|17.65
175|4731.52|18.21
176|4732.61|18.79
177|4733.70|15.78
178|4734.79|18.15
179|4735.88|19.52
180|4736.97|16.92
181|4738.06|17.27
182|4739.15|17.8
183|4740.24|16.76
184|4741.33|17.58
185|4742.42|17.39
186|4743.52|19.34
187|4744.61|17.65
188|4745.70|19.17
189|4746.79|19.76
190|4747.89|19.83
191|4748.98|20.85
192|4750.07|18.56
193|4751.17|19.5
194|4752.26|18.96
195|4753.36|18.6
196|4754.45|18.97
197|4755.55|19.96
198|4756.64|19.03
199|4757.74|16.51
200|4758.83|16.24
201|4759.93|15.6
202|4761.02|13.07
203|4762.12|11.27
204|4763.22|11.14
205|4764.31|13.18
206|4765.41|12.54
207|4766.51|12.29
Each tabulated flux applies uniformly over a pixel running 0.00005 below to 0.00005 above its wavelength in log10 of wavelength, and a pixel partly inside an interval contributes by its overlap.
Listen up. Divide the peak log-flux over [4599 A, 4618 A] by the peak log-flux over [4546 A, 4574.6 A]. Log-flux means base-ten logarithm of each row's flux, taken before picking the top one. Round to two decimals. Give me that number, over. 1.01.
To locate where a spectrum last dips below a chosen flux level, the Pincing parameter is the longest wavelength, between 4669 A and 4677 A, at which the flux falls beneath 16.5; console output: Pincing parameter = 4675.20 A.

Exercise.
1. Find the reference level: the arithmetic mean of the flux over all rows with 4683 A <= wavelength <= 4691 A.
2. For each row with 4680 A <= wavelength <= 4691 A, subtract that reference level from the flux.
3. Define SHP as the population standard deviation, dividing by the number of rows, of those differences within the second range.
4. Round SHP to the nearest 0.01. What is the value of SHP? 1.61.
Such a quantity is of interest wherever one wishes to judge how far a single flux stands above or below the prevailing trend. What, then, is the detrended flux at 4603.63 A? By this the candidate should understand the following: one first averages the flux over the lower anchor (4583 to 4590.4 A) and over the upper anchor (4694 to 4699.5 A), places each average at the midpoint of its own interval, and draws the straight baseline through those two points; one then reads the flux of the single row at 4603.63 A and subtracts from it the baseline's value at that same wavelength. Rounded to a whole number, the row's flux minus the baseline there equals 1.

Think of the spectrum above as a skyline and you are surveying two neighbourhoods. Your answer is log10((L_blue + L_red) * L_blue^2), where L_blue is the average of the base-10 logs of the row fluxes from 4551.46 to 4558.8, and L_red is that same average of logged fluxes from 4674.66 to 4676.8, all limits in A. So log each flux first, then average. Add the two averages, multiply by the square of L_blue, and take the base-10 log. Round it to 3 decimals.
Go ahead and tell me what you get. 0.523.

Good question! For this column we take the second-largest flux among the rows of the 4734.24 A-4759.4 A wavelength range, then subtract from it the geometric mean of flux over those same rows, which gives 1.55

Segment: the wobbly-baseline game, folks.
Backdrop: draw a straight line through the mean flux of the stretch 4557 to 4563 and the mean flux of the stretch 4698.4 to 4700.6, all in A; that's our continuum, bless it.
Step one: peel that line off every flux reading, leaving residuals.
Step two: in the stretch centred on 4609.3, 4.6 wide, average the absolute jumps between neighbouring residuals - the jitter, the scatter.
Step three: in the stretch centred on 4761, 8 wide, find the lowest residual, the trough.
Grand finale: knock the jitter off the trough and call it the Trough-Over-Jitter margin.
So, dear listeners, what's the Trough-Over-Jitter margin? -8.1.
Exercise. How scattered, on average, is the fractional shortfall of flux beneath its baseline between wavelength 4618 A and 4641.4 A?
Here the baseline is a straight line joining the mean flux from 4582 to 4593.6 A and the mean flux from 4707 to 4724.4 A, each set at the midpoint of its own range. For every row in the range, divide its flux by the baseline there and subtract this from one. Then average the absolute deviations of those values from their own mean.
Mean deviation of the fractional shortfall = 0.095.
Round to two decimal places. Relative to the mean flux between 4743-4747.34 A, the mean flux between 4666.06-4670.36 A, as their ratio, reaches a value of 0.82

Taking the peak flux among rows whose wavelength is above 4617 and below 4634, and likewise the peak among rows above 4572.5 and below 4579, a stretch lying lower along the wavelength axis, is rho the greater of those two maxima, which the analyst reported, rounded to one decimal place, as 19.8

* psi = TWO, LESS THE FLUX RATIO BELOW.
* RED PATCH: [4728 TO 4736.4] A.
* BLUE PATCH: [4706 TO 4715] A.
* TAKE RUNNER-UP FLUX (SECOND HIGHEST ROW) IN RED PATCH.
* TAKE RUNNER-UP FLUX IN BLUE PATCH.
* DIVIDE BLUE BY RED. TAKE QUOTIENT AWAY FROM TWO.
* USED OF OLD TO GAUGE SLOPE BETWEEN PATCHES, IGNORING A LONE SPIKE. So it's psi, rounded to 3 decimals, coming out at 1.039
